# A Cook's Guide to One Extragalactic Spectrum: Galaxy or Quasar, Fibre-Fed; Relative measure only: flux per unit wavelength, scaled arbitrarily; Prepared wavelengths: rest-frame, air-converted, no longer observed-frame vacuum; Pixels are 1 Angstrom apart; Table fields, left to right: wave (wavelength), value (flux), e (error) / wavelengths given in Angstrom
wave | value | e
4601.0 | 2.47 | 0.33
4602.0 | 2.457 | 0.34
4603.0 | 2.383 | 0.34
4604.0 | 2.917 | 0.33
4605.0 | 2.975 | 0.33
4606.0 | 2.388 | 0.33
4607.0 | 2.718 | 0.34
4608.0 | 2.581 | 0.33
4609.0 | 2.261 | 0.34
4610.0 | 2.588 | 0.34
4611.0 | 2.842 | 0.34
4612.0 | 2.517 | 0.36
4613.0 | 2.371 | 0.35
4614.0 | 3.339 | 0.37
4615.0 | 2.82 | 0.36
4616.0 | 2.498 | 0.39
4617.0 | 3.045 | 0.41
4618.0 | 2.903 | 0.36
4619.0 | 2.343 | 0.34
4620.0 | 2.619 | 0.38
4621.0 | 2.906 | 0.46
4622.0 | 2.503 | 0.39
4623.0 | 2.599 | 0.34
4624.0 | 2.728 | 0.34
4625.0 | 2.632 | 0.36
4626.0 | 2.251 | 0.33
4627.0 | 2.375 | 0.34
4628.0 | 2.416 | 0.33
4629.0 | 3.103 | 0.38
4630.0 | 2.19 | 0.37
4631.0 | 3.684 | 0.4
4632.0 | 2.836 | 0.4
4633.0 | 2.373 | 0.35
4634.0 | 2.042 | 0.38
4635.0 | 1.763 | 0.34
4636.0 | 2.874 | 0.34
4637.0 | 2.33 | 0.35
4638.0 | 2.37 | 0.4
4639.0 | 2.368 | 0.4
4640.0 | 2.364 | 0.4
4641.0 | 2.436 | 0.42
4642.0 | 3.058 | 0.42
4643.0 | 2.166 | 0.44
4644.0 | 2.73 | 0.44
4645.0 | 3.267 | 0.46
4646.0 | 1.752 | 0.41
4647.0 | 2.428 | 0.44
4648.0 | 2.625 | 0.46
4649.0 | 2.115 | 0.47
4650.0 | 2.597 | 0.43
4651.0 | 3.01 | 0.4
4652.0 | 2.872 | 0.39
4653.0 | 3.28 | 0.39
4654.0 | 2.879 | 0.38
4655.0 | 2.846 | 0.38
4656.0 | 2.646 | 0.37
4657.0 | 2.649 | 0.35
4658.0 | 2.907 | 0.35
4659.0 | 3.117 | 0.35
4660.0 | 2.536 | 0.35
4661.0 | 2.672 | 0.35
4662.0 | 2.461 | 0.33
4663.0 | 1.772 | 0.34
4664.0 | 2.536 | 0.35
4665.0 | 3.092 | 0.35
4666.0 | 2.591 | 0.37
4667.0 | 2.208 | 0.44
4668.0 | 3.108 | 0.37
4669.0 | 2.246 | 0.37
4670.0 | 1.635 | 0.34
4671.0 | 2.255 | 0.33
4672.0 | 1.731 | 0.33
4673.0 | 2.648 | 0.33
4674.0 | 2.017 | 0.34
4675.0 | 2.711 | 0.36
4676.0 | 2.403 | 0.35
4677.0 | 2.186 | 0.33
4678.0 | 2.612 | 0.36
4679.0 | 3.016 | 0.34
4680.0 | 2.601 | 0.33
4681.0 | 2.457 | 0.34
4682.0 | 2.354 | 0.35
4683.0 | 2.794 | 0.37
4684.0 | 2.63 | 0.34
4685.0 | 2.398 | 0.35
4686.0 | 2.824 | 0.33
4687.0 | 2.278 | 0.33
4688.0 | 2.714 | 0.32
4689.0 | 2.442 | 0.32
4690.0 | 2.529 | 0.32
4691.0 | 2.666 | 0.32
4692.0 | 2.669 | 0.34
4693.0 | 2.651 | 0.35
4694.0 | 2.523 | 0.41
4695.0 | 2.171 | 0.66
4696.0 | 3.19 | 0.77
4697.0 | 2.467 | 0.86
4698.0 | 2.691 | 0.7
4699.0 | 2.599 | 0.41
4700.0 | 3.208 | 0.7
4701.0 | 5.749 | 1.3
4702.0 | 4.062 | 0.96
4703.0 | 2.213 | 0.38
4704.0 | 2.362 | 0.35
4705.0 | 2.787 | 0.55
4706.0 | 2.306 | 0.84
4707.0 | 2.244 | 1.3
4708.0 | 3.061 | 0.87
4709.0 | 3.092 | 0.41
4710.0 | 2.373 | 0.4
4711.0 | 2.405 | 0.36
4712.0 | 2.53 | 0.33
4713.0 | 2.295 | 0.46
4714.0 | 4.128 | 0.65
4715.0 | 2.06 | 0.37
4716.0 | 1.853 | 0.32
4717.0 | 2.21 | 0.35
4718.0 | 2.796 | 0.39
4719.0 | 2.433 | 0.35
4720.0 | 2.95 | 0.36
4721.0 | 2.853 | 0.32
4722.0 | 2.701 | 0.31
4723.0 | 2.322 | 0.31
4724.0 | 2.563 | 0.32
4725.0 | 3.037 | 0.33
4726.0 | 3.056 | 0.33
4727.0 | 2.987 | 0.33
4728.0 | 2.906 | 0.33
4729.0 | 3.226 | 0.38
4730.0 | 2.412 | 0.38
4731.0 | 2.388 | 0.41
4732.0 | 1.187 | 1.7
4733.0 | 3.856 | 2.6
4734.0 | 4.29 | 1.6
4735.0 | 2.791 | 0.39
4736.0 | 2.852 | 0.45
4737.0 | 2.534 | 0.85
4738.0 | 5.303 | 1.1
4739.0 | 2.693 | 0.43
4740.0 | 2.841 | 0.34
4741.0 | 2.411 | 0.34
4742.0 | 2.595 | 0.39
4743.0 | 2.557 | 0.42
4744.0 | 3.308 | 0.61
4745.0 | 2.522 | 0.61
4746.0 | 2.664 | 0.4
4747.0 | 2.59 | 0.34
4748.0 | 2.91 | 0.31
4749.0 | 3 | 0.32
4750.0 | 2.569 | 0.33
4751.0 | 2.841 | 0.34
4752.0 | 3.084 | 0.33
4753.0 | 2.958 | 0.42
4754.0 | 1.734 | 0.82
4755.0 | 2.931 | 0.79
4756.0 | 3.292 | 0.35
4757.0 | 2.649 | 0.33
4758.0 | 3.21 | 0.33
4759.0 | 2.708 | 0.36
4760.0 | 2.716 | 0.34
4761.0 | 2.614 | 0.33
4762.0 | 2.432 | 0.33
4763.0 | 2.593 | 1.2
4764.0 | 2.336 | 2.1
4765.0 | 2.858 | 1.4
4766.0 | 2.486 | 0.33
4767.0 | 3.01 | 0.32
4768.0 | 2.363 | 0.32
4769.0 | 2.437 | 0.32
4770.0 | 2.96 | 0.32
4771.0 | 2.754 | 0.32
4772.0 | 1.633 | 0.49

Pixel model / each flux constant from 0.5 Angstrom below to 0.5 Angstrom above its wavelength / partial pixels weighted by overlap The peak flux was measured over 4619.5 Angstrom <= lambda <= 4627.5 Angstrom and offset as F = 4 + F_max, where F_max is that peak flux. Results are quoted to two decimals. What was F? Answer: 6.91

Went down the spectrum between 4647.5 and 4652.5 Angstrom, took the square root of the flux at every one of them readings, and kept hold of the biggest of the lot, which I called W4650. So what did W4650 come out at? 1.73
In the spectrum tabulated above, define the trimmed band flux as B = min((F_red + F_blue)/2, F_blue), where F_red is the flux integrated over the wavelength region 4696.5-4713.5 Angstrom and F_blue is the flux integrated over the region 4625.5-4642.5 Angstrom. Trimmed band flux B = 42.8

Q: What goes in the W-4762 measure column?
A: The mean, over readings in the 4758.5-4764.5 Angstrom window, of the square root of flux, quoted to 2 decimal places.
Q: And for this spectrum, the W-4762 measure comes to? 1.60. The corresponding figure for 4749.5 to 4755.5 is 1.63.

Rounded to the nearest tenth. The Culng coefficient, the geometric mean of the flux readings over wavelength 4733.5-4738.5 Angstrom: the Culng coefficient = 3.4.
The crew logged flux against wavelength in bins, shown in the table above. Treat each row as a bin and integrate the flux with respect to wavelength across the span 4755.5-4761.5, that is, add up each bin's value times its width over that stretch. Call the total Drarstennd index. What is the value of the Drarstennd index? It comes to 17.2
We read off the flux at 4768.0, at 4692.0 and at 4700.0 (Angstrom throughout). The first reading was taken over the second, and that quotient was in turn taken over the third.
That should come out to 0.276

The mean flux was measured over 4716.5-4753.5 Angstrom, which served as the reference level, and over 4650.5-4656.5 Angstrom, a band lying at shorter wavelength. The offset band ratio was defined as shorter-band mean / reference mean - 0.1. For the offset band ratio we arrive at 0.928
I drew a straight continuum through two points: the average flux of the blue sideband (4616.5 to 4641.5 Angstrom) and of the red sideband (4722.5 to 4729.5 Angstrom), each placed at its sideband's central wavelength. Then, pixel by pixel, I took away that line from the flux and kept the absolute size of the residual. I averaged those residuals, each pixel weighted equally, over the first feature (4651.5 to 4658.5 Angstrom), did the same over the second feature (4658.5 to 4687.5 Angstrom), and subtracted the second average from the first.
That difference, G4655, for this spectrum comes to -0.12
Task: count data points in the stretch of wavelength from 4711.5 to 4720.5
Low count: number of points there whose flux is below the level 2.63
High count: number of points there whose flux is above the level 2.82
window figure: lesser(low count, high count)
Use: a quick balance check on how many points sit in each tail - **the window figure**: 2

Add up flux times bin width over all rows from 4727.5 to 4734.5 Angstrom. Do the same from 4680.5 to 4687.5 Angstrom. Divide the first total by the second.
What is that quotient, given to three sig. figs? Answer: 1.14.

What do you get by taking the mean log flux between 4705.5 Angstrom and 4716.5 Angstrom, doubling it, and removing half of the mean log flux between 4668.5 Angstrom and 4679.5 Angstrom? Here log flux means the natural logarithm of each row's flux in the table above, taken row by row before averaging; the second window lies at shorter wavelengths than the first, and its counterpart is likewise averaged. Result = 1.43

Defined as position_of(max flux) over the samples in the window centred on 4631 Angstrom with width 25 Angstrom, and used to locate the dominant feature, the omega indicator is 4631.0 Angstrom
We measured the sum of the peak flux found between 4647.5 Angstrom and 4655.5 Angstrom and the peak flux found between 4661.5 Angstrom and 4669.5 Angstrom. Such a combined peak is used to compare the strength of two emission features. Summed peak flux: 6.4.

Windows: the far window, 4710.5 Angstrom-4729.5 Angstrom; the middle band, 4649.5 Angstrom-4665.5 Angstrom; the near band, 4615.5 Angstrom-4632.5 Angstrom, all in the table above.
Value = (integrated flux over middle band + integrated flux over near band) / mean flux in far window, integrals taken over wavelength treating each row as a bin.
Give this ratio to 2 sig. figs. 33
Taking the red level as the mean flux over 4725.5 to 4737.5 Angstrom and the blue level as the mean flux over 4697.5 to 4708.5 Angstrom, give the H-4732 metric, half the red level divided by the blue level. 0.47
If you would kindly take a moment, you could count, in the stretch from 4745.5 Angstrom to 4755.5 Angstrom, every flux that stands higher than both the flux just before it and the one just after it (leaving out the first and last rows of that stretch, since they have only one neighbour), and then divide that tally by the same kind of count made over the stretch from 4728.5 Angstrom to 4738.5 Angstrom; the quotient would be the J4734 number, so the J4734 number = 1.00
